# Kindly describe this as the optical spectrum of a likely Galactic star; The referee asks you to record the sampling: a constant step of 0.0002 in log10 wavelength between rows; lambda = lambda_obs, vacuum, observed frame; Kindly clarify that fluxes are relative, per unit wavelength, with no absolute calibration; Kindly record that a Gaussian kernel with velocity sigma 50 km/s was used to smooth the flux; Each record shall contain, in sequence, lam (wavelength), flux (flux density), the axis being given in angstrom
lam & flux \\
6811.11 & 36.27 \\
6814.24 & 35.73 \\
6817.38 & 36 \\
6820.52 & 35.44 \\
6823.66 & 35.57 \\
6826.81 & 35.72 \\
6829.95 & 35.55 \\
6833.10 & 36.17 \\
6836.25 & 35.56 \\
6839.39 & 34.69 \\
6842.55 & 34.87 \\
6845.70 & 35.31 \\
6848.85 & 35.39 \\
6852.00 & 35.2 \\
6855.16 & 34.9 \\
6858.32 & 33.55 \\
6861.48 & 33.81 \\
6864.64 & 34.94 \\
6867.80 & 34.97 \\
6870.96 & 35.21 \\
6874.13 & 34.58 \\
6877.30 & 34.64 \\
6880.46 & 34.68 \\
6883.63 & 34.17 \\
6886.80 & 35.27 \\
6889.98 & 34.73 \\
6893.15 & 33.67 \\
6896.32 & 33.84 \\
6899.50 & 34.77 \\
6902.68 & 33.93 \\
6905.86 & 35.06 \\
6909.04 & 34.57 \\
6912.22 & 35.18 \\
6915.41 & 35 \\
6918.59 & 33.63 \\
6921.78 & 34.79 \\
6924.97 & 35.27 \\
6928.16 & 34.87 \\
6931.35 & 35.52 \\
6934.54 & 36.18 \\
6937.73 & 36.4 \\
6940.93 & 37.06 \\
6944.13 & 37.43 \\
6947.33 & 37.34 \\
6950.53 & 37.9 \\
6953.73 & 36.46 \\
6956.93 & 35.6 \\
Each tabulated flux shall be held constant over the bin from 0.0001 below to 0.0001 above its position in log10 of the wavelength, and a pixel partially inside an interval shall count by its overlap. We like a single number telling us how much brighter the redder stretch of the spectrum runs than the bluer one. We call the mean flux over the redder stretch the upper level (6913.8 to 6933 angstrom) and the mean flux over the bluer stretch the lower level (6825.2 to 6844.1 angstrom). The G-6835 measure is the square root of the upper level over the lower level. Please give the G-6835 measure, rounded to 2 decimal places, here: 0.99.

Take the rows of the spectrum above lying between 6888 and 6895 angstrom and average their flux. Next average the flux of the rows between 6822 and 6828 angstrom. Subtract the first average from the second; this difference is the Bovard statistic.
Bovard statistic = 1.4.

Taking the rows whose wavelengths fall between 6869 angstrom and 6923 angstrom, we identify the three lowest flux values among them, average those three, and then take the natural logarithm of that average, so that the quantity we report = 3.52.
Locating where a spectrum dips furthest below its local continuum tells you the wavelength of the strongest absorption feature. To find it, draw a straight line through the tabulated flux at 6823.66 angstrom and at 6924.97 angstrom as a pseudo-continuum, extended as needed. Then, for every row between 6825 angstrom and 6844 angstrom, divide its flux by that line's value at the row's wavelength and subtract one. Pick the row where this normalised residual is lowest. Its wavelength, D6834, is 6839.39 angstrom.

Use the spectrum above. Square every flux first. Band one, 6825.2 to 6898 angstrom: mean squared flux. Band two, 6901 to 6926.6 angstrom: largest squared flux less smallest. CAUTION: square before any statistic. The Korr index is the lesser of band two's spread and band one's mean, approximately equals 113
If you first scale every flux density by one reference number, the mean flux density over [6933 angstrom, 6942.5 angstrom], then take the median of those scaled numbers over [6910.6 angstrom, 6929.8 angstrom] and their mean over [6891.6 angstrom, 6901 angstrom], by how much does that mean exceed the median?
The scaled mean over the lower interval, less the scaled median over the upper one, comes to -0.023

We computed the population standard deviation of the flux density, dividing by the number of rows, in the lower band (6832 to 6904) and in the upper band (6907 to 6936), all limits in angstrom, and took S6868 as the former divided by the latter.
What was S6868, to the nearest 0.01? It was 0.98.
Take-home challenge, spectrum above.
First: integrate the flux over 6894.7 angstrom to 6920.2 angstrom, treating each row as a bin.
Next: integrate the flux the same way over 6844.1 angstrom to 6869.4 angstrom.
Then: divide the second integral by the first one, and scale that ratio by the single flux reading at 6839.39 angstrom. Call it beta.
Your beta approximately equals 34.7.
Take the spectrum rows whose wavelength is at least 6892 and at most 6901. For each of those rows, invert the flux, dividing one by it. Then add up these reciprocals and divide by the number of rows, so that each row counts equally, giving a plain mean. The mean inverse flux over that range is 0.0293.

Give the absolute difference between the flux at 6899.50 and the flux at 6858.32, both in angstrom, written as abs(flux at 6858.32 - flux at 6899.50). 1.2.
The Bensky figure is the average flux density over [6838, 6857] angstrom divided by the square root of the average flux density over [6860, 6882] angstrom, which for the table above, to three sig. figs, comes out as 5.95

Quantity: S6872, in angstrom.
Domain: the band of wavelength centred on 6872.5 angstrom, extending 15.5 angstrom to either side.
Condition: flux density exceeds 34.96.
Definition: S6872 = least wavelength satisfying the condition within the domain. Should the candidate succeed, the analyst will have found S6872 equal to 6867.80 angstrom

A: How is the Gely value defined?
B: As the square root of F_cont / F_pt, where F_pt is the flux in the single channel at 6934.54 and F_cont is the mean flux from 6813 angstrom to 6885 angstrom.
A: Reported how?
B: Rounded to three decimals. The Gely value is 0.985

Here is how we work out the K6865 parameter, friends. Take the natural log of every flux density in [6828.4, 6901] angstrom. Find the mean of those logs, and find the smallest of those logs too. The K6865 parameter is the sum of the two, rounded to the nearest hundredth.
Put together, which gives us 7.06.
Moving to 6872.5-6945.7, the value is 7.07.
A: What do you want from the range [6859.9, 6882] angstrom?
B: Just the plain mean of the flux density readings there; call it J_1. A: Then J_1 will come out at 34.7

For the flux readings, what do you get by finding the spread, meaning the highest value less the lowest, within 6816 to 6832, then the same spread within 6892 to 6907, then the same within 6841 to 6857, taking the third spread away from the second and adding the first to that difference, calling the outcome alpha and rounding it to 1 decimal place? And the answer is 1.4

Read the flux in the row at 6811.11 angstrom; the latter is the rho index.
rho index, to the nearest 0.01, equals 36.27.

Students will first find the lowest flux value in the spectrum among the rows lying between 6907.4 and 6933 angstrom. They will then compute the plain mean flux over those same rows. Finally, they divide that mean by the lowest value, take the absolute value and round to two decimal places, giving 1.04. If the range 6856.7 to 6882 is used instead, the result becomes 1.03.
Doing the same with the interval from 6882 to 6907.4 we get 1.02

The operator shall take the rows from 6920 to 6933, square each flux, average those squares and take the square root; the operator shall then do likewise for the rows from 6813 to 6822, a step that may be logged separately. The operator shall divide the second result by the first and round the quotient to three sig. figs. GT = 1.02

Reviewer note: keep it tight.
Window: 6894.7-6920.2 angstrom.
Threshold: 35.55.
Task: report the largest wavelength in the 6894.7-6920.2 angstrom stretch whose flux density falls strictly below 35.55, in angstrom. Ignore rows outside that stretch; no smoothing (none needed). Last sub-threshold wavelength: 6918.59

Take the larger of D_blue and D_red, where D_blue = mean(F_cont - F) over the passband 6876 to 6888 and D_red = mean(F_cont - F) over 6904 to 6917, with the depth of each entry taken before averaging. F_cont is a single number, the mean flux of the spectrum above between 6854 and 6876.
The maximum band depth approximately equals -0.12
